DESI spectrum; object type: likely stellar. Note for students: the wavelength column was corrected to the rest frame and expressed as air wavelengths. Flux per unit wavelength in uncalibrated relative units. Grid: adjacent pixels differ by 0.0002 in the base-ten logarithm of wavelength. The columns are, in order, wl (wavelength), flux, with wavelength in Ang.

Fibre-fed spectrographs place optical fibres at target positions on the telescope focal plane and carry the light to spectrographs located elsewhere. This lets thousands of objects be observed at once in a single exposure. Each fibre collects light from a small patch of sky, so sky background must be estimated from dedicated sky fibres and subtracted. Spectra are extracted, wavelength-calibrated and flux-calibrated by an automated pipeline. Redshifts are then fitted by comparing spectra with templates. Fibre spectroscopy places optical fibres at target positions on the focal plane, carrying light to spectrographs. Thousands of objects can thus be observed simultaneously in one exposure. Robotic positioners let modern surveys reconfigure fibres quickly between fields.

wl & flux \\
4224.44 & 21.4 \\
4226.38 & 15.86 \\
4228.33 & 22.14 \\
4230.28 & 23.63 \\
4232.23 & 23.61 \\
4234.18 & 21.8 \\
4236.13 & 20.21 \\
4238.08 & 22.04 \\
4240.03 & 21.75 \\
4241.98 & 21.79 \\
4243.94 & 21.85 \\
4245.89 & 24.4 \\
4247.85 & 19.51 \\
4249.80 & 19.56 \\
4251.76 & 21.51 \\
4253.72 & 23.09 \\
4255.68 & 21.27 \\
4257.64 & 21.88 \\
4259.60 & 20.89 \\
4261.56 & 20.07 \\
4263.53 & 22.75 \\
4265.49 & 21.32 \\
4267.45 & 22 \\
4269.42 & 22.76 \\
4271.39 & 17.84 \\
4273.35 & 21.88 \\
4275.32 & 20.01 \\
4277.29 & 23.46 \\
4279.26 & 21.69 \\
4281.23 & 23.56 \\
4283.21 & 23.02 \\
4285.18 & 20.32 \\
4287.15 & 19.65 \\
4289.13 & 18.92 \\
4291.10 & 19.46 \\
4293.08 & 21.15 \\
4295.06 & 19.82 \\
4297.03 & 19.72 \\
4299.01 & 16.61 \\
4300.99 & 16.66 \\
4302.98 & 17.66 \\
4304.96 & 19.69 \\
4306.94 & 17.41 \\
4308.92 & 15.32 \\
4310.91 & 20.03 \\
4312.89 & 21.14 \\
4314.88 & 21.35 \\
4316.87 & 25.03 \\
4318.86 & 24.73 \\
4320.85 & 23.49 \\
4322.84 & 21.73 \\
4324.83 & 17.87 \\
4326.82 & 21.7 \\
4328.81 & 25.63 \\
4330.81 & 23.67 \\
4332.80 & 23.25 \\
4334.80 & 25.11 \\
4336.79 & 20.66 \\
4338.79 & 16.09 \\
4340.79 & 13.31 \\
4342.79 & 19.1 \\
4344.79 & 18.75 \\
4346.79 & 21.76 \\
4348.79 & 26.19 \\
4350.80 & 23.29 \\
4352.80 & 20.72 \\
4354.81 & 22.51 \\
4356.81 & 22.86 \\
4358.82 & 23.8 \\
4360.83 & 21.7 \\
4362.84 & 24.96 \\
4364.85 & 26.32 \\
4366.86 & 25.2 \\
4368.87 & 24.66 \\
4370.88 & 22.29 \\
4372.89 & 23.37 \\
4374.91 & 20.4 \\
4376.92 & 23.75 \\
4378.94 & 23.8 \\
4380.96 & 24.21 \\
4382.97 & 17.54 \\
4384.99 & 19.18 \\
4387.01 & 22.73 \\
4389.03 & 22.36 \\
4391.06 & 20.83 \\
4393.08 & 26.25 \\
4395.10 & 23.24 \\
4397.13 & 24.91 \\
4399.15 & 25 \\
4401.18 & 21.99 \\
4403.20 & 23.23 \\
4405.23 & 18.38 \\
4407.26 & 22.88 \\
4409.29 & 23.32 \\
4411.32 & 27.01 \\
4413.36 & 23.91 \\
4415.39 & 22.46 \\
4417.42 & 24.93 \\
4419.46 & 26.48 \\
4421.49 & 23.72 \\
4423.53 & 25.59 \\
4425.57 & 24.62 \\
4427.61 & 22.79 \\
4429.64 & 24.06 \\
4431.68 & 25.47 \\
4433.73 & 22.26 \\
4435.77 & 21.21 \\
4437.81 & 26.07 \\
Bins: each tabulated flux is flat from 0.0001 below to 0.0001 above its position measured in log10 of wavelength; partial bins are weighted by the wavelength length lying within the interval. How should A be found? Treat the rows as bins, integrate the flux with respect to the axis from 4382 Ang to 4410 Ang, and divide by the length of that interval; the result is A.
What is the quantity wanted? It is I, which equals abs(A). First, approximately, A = 22.3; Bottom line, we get 22.3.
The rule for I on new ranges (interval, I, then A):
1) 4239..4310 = 20.6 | 20.6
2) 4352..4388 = 22.8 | 22.8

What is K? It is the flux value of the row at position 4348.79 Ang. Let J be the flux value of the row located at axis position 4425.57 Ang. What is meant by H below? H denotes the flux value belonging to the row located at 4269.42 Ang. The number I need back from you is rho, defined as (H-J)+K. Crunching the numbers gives 24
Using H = 22.76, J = 24.62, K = 26.19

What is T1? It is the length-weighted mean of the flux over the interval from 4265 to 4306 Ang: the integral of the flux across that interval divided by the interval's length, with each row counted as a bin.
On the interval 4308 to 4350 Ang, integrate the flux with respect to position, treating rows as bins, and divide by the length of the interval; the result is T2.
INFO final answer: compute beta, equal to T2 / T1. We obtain 1.05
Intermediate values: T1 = 20.3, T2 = 21.3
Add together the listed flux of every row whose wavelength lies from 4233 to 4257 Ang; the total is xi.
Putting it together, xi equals 259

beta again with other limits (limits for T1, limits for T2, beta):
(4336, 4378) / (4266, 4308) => 0.92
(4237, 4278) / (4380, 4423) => 1.08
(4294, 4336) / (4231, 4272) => 1.03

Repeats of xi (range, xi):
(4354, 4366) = 142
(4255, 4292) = 403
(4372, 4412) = 454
